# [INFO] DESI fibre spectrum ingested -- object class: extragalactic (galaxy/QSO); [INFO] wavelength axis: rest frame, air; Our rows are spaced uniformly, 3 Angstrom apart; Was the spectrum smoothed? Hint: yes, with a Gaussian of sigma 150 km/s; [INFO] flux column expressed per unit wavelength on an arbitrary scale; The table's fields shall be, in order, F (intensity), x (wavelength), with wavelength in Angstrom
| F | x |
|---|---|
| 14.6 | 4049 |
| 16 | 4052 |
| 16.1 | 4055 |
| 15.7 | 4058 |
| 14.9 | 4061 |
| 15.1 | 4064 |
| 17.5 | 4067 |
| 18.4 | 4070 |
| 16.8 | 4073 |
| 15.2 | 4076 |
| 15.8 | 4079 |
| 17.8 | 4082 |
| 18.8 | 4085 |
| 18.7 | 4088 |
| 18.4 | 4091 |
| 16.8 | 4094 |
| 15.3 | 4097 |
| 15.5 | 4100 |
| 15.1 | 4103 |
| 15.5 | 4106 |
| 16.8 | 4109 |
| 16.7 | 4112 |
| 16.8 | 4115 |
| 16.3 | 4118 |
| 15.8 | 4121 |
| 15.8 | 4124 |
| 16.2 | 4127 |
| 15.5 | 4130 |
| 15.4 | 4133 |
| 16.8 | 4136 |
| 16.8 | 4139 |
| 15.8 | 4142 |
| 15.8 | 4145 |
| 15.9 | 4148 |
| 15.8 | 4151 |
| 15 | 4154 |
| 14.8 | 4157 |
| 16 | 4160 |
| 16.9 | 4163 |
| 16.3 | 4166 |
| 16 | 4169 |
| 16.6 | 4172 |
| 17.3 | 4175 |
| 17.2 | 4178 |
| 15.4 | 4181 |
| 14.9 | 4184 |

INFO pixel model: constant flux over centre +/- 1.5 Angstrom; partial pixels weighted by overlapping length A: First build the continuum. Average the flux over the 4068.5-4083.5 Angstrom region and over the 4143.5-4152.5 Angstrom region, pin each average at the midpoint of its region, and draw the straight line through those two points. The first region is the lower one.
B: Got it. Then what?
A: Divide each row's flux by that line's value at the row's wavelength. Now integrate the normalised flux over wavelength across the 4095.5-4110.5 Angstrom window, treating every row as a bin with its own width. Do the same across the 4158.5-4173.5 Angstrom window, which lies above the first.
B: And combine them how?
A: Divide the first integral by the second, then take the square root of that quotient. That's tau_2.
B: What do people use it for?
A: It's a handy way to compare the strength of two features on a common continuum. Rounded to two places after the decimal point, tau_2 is 0.95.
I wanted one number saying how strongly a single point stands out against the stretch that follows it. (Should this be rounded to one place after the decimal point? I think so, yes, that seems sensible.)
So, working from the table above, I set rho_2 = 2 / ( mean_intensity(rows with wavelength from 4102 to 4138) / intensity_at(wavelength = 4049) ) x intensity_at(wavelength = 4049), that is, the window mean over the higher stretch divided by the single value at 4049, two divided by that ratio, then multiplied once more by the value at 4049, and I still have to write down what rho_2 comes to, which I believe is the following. 26.5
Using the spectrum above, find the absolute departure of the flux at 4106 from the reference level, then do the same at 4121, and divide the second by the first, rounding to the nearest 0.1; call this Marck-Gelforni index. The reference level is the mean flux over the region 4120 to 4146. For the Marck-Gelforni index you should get 0.4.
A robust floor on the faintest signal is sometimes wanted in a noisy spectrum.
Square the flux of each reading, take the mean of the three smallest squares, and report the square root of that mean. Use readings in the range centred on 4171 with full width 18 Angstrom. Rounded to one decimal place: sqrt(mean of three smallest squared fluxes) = 16.3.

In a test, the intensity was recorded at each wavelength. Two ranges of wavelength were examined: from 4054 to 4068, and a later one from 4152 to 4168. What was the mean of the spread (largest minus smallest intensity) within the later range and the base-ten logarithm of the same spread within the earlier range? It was 1.3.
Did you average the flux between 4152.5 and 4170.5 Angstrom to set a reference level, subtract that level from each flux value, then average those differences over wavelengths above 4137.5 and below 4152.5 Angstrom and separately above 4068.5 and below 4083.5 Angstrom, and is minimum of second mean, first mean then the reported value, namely 0.2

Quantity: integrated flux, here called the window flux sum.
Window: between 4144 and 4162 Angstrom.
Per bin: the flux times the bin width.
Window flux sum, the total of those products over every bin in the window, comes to 280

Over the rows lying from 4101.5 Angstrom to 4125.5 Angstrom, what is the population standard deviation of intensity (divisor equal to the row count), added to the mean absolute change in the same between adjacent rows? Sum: 1.0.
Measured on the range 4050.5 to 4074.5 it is 2.0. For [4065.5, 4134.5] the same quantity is 1.9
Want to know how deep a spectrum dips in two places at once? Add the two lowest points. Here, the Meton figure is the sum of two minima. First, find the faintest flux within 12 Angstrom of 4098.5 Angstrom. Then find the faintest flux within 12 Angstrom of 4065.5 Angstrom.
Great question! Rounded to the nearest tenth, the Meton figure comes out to 30.0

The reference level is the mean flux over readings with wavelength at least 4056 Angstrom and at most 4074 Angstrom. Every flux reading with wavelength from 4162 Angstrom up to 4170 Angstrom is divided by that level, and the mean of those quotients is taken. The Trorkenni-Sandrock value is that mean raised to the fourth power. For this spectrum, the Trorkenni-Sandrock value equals 1.00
